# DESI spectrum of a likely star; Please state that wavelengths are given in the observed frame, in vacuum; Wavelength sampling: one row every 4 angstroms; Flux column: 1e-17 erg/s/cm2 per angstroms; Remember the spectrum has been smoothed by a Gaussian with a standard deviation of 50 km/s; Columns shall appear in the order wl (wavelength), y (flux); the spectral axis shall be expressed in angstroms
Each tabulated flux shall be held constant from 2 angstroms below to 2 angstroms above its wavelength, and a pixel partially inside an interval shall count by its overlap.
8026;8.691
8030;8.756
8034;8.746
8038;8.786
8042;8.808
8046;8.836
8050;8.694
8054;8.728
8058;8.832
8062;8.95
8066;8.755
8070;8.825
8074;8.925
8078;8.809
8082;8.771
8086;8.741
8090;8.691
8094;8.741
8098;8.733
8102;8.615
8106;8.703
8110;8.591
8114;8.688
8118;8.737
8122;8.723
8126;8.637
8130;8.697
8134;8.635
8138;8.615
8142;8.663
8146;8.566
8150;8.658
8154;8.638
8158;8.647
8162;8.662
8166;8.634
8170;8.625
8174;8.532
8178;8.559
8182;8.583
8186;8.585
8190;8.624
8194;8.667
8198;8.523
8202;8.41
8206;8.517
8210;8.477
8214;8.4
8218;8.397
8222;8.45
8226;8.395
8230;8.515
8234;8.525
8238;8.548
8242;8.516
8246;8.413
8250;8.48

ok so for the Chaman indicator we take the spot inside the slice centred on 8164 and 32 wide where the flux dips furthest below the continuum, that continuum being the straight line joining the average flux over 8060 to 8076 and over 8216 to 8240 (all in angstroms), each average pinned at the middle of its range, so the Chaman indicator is 8174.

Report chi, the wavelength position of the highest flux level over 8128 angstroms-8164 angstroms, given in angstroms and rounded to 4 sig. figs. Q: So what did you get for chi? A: 8130 angstroms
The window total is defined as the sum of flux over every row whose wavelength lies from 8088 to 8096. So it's 17.4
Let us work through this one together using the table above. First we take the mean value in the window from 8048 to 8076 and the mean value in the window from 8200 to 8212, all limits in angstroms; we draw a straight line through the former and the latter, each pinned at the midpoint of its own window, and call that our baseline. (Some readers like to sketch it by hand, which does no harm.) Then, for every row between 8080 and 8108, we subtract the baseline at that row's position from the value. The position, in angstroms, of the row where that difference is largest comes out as 8098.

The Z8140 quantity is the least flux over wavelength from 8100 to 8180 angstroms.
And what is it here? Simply 8.532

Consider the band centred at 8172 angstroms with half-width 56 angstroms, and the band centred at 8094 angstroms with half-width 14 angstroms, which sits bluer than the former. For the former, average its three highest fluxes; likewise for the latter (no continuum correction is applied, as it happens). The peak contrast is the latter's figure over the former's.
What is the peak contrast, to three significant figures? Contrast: 1.00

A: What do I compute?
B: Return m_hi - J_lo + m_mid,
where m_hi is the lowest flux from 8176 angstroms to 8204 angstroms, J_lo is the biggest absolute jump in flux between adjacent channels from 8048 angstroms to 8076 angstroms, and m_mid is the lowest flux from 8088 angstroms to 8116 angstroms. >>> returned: 16.8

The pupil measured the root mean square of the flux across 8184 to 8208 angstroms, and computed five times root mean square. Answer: 42.8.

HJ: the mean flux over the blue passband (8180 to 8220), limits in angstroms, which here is 8.52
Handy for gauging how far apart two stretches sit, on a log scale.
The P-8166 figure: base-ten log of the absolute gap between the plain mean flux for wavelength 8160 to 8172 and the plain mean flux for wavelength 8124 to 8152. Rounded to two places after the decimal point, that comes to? -2.79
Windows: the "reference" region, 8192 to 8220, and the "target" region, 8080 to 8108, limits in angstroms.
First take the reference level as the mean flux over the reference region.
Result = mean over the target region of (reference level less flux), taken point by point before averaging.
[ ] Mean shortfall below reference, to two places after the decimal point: -0.23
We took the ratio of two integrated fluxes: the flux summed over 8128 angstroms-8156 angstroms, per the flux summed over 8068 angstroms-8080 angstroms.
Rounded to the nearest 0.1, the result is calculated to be 2.3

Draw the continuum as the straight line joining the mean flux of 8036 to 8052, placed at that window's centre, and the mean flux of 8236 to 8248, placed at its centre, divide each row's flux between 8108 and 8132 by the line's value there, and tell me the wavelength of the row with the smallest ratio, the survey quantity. 8110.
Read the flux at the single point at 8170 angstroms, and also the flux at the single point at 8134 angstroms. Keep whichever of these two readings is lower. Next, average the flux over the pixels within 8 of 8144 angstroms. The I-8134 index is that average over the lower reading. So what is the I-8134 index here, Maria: 1.00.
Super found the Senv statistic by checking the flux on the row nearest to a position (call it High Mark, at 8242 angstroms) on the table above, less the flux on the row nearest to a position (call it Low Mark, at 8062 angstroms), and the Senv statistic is -0.43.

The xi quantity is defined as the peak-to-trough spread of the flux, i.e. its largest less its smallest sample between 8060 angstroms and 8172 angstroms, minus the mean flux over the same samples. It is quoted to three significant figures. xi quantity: -8.32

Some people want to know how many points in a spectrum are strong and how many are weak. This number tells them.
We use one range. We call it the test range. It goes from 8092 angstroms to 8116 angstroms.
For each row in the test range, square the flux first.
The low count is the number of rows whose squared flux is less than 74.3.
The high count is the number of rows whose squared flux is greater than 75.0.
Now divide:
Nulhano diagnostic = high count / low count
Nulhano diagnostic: 2.0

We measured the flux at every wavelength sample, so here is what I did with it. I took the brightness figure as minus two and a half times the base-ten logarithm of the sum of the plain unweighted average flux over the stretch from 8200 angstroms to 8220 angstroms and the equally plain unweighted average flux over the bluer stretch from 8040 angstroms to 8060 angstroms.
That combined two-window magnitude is -3.09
